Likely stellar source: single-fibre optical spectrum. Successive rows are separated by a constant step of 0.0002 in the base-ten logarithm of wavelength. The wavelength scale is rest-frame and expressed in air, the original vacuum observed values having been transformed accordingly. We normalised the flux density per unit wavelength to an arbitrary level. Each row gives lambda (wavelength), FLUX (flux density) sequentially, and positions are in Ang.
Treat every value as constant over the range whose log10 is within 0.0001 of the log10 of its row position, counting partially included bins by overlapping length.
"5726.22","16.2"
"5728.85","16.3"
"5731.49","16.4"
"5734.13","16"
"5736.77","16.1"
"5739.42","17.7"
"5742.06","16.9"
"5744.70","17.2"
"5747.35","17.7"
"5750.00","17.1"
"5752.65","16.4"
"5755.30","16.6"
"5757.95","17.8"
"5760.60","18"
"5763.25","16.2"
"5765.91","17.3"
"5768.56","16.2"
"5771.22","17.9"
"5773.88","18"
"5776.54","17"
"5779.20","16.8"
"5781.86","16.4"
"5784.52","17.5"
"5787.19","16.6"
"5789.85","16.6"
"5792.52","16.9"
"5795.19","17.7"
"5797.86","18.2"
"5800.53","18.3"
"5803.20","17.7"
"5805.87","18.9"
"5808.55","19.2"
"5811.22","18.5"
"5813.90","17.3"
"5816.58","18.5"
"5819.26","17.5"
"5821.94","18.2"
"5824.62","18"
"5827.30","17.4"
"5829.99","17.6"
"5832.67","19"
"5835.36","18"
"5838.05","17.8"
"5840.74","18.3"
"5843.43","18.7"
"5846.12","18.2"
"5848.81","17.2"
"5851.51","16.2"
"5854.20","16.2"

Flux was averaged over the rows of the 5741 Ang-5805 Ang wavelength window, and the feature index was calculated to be 17.2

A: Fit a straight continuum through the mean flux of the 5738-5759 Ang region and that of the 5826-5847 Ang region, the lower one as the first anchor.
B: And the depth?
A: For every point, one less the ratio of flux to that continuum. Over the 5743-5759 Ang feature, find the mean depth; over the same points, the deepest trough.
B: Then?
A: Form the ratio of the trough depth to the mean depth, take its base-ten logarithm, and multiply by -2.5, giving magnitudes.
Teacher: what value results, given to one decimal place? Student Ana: -2.7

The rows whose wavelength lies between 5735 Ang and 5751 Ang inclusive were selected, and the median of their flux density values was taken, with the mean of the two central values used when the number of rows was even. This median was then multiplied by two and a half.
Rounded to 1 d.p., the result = 42.9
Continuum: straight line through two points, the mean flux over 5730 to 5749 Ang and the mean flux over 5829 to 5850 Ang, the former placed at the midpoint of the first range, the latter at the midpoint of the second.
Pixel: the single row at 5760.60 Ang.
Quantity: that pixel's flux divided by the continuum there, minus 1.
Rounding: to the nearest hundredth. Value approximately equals 0.05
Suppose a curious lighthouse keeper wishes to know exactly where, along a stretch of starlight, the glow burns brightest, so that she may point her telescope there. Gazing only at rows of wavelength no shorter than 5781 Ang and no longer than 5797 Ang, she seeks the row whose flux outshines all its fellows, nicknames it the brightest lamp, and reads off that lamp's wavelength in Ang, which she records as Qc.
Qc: 5795.19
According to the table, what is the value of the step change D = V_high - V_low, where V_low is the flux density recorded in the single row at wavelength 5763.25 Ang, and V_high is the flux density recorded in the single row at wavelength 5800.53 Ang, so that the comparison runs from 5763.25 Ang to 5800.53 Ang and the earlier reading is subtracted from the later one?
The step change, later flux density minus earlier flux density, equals 2.1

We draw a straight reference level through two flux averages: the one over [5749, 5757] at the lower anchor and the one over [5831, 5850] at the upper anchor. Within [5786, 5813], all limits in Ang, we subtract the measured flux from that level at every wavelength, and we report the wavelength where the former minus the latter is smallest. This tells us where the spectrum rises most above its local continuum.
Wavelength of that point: 5808.55 Ang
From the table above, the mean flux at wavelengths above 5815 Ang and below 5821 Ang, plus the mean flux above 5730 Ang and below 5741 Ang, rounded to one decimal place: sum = 34.5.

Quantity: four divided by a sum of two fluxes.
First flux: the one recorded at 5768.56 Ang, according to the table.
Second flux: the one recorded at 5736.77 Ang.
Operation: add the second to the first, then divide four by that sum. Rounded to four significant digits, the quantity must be 0.1238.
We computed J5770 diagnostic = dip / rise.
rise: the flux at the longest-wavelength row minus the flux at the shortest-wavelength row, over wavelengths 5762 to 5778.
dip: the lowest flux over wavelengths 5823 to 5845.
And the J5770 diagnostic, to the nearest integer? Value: 22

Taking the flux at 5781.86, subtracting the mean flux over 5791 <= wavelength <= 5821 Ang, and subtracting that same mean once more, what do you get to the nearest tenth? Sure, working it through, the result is -19.7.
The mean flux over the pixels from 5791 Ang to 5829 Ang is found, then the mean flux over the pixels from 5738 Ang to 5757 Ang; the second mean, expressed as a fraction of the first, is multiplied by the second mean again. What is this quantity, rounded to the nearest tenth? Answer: 16.2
